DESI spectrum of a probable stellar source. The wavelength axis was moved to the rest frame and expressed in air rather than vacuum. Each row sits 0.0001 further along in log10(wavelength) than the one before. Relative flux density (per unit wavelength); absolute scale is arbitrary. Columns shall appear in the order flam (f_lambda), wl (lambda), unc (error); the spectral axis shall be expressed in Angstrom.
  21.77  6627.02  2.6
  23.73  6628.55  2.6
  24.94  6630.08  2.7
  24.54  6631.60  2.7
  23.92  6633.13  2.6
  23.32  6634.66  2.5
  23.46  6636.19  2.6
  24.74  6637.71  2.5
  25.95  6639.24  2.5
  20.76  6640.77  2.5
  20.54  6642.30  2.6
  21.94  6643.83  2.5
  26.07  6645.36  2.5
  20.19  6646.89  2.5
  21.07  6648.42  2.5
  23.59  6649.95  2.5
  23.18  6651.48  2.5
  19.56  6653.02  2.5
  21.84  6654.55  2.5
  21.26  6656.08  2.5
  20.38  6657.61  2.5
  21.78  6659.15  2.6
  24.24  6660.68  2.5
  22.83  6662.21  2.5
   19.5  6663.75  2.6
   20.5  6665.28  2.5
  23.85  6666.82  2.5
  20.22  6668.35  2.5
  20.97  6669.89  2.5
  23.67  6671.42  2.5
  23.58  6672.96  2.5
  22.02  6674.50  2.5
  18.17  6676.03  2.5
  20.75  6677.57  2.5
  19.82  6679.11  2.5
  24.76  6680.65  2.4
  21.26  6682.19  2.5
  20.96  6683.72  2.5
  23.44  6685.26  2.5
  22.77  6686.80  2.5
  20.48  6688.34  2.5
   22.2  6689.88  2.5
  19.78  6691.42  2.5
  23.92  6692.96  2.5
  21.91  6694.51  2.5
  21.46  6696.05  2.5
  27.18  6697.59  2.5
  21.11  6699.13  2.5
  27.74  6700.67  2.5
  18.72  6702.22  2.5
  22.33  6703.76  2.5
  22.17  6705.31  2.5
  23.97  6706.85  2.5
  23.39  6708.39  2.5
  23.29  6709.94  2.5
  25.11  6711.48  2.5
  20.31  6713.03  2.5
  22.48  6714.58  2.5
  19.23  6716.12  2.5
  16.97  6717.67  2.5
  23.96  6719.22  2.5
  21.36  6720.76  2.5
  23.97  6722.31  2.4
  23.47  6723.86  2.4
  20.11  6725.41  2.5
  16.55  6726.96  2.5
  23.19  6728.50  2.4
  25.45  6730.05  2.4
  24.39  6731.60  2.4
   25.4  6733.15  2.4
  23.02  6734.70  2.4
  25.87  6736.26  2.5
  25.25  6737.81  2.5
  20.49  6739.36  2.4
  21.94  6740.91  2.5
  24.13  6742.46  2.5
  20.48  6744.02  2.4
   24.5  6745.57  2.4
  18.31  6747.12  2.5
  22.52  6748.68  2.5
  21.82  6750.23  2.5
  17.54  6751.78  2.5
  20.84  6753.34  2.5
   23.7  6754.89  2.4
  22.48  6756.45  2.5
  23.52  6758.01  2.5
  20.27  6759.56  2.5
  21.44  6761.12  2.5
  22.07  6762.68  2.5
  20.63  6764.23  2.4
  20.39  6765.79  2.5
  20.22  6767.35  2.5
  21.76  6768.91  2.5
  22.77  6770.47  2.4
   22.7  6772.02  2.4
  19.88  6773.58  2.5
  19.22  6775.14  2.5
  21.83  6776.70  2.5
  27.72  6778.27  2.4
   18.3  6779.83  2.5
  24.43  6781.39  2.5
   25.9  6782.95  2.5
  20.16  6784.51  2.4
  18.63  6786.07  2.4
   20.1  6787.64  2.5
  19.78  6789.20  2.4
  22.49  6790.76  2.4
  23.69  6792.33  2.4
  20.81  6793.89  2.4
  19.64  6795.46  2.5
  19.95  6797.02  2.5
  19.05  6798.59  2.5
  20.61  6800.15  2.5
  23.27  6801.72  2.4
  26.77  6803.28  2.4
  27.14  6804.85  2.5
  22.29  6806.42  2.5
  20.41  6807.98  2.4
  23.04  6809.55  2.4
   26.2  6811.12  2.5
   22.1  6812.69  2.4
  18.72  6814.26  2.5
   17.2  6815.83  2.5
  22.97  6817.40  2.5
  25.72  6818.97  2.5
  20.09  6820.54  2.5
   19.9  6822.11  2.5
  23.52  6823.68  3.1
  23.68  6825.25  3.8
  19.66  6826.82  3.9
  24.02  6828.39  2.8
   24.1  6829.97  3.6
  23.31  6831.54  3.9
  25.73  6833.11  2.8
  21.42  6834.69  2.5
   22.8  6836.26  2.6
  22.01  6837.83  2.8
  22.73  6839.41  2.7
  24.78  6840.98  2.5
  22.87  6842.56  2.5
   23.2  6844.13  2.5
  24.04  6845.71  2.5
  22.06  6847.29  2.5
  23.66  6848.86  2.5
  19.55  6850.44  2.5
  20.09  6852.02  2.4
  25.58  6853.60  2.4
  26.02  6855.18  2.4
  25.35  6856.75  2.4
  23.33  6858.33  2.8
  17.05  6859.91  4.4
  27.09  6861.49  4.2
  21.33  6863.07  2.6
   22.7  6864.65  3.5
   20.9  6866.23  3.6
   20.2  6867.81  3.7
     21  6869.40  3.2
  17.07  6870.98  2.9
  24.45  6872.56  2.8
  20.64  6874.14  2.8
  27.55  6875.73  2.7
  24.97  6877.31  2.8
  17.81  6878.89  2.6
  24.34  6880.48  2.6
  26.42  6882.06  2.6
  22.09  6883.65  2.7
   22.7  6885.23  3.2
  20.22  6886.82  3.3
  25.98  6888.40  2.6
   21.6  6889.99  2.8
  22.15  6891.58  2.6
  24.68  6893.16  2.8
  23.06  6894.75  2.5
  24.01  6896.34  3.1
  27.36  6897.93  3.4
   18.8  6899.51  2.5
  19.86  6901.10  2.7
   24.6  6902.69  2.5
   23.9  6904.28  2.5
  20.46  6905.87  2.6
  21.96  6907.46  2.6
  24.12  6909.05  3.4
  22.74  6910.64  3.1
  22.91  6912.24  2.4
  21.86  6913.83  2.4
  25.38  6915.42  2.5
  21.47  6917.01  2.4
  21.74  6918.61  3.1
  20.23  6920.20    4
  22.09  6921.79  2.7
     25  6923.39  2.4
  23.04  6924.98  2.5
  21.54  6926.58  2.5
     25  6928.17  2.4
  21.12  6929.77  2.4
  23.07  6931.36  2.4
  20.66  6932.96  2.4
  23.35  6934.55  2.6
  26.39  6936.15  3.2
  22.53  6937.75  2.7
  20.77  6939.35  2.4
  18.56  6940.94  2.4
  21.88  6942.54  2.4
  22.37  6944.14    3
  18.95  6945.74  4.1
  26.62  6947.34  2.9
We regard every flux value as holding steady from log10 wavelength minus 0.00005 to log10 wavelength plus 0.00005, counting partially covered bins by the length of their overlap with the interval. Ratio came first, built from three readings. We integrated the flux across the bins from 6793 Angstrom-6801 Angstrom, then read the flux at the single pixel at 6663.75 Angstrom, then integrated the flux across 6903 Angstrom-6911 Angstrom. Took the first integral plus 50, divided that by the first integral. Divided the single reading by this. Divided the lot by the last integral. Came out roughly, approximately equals 0.082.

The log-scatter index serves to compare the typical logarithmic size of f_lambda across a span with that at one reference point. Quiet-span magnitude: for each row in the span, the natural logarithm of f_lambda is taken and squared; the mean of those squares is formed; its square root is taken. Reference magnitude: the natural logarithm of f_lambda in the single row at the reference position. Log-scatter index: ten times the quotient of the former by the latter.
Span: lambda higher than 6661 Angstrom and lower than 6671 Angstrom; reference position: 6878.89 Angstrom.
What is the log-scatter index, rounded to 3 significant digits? 10.6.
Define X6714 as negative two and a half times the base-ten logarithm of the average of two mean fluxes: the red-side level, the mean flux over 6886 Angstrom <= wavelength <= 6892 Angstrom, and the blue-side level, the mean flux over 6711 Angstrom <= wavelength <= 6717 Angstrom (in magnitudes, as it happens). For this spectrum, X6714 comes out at -3.36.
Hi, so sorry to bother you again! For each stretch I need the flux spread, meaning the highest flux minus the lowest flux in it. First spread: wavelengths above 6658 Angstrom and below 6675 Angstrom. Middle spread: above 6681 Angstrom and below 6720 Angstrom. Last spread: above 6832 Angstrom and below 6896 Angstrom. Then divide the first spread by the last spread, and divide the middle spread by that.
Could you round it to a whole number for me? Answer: 24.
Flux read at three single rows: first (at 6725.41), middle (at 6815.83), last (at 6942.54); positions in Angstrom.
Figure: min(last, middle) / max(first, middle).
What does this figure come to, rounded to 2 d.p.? 0.86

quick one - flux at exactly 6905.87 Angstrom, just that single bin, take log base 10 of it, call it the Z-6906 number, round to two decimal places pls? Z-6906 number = 1.31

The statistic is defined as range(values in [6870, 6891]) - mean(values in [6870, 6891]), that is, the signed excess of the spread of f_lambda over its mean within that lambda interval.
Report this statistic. -12.3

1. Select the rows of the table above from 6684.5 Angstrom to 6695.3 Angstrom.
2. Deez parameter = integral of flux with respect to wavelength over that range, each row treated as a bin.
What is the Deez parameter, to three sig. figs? 238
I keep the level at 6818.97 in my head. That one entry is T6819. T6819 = 25.72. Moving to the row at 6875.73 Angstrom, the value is 27.55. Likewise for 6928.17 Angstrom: 25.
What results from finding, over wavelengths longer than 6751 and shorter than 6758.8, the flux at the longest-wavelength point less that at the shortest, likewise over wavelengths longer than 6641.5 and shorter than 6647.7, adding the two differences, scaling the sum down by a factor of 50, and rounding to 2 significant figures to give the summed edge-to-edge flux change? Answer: 0.11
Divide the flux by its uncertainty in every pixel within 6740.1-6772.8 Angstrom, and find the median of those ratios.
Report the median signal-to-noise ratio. 8.73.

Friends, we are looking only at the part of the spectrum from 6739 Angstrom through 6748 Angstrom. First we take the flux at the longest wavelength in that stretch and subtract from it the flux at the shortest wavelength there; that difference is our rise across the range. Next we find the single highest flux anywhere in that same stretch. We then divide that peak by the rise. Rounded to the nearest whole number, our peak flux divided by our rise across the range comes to -11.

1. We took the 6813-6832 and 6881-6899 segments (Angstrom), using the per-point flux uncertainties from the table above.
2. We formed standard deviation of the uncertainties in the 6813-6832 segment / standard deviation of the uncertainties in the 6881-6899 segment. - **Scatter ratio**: 1.9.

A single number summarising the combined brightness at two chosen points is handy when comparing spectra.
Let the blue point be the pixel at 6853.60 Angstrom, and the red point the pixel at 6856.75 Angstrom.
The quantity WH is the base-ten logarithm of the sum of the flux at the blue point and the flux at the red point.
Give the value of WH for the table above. 1.71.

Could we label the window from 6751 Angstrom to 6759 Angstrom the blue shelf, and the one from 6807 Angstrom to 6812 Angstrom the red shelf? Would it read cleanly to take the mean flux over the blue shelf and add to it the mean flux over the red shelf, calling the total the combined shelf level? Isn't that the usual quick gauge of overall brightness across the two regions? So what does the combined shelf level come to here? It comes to 44.8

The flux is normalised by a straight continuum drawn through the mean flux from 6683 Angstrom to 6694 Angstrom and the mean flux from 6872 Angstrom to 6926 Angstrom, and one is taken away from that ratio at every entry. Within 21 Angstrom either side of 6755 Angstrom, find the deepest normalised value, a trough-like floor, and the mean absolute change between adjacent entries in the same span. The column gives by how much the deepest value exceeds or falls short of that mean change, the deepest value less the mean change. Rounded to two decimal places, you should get -0.31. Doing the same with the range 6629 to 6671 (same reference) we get -0.19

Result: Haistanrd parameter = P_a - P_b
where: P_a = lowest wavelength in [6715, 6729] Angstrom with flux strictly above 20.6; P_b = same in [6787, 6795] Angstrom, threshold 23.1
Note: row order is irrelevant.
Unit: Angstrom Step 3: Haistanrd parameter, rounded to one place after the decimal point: -73.1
